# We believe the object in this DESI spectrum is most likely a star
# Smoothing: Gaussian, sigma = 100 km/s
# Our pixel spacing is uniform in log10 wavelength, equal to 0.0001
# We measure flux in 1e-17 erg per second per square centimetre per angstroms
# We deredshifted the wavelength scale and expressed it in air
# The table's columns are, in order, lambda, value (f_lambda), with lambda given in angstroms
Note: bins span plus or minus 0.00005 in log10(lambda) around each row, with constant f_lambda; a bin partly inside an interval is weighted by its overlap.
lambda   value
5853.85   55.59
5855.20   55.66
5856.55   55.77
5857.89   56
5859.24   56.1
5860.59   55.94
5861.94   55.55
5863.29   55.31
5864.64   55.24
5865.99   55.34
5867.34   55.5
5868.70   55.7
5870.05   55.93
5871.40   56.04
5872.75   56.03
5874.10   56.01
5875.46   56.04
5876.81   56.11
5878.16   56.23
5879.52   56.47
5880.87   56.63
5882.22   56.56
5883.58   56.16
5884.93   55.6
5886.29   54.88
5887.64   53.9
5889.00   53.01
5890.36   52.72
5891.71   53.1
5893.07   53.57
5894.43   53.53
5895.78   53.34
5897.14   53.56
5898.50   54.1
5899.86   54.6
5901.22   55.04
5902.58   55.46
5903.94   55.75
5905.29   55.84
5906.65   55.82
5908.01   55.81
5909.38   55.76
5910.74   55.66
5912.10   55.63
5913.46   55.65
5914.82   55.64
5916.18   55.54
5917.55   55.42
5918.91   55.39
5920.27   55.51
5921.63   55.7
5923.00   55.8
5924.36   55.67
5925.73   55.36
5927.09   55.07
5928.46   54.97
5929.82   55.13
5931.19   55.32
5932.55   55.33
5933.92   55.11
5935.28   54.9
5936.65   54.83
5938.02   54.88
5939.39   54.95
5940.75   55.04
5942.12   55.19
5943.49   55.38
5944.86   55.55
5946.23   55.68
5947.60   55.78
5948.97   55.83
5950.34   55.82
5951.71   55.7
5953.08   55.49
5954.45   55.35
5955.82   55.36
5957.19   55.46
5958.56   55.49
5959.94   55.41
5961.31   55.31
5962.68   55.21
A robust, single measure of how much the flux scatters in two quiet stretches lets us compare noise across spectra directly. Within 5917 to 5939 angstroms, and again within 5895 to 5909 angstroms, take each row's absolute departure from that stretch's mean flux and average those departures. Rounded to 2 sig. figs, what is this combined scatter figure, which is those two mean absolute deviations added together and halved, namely 0.54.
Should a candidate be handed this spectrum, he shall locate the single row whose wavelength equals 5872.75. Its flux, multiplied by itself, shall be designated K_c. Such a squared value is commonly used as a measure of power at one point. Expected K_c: 3139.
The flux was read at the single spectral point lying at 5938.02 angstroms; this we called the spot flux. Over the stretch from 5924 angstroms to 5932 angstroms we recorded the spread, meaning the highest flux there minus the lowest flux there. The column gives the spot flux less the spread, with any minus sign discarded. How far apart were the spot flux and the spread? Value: 54.2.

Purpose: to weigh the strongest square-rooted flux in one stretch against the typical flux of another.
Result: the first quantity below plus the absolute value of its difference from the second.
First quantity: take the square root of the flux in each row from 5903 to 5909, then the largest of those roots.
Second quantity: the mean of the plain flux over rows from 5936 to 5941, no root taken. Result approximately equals 54.9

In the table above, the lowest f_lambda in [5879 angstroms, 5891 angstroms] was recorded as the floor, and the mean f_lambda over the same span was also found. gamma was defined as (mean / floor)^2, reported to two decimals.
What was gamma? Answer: 1.09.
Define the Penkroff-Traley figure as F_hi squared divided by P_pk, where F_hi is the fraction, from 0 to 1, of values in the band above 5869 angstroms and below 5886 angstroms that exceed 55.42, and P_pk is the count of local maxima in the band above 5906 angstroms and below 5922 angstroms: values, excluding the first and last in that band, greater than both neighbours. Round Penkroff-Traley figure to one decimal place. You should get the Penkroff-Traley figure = 1.0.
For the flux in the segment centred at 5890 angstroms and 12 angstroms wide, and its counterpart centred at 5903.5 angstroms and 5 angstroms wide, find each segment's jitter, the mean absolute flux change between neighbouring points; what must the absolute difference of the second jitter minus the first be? 0.23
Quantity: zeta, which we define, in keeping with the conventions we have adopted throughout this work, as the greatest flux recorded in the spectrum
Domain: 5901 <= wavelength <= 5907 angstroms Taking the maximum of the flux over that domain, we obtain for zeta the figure 55.84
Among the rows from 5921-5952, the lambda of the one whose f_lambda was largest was 5948.97 angstroms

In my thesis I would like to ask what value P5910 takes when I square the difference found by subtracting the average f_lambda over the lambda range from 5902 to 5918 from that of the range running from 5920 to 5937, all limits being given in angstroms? 0.14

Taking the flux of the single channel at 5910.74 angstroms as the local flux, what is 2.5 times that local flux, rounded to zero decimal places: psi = 139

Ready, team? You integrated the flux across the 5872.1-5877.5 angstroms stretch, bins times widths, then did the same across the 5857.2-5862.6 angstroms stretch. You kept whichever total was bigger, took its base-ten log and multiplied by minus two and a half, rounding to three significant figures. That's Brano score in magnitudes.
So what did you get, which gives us -6.20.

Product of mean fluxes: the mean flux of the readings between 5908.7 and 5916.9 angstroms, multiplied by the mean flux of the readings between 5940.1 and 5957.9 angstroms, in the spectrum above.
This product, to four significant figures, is 3089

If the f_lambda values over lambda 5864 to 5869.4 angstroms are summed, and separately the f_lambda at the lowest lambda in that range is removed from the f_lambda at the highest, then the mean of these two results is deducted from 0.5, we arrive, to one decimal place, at -110.6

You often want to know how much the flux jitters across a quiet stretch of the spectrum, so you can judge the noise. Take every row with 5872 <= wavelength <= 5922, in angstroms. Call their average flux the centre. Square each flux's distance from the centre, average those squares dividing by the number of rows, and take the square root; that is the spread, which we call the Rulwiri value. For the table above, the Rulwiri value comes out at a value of 1.09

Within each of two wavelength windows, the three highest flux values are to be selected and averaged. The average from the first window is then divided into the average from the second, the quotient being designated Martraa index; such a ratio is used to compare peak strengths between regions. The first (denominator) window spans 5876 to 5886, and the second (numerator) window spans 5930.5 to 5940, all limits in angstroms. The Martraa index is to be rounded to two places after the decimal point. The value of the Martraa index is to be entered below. 0.98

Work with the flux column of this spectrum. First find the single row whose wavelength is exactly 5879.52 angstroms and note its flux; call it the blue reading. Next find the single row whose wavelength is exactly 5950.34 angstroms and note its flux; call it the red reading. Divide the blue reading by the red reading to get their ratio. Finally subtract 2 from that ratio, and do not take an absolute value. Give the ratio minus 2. -0.99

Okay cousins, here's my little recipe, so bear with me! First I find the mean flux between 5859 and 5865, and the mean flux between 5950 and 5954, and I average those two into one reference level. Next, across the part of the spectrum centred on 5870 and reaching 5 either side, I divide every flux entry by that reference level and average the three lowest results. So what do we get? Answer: 0.998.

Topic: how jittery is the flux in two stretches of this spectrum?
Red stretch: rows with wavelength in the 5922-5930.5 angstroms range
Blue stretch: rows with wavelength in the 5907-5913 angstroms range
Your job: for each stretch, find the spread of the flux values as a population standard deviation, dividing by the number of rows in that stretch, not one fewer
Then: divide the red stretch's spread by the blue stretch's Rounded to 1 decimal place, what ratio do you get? 4.2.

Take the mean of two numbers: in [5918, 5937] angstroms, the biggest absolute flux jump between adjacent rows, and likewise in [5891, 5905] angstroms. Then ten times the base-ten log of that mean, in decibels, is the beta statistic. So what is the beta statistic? -3.7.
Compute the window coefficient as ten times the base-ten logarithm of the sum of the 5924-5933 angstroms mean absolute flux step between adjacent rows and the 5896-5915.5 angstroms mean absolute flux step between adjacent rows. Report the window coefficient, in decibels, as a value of -4.3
